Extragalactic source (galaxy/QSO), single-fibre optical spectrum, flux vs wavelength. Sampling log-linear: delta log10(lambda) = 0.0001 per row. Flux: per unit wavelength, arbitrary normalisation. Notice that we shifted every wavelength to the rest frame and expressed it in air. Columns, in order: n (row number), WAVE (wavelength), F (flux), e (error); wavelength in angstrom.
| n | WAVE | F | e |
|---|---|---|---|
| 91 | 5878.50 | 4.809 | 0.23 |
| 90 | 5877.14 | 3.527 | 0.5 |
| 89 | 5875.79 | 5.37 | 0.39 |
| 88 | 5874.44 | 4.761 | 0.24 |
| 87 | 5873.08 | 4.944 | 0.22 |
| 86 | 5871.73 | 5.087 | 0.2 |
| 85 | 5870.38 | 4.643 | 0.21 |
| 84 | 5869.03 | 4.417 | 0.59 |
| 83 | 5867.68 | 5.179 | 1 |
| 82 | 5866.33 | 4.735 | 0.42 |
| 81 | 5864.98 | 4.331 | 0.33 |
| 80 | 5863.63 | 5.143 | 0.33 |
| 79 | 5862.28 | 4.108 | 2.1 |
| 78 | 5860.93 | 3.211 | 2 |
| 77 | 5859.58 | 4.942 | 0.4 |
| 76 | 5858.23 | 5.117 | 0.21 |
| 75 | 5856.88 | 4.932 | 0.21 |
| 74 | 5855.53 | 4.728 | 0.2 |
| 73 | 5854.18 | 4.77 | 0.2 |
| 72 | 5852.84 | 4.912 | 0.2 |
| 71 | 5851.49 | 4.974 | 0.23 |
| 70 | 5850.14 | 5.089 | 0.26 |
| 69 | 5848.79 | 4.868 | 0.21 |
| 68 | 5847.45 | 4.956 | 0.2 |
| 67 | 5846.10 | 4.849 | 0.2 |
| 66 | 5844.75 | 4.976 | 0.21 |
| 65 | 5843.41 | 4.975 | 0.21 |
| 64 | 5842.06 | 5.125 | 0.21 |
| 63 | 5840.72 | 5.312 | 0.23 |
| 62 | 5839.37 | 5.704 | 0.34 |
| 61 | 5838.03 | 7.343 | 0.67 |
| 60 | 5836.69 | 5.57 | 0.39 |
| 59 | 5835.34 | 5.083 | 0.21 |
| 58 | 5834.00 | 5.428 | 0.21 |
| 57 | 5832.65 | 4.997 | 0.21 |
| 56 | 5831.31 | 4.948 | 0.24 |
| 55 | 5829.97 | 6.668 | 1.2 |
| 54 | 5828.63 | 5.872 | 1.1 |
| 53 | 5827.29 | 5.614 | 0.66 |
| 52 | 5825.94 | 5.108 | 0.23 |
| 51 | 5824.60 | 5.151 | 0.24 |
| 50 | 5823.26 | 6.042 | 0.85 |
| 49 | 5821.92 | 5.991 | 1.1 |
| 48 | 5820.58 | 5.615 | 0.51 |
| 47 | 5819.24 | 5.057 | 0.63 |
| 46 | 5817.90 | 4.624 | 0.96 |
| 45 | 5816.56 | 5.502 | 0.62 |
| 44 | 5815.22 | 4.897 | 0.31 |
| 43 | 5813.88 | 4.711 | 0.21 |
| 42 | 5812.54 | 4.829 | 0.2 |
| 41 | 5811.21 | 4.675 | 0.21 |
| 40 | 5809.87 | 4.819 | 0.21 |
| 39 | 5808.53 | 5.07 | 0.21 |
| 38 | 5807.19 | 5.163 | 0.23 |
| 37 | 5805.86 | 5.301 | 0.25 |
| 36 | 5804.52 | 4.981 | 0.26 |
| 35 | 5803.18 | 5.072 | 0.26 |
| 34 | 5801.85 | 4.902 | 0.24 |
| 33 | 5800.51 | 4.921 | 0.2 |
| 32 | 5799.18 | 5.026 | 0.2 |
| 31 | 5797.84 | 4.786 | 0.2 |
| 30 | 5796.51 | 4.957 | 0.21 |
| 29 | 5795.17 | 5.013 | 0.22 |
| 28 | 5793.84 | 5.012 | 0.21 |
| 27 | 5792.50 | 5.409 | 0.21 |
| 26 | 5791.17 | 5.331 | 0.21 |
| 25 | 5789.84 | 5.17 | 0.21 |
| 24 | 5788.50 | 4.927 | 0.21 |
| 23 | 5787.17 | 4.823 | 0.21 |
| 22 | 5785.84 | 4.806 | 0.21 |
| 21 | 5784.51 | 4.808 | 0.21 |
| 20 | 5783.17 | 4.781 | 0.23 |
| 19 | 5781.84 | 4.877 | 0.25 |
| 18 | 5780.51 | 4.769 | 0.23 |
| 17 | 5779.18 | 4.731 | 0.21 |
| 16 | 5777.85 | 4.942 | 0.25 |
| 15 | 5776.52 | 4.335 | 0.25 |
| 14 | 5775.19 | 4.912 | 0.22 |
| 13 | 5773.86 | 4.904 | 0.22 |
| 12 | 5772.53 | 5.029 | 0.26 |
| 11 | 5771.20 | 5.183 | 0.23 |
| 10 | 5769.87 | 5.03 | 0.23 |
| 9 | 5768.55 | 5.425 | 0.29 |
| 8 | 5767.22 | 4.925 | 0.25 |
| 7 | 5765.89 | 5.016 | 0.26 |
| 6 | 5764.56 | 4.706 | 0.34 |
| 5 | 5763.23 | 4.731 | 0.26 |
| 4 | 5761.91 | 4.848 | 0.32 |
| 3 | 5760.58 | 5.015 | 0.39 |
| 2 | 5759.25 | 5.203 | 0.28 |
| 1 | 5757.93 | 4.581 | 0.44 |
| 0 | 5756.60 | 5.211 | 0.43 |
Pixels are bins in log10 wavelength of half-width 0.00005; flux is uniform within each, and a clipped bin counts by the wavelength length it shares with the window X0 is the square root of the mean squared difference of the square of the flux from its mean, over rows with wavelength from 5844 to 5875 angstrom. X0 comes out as 3.6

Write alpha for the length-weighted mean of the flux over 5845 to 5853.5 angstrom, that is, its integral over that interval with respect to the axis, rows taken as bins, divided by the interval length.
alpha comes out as 4.94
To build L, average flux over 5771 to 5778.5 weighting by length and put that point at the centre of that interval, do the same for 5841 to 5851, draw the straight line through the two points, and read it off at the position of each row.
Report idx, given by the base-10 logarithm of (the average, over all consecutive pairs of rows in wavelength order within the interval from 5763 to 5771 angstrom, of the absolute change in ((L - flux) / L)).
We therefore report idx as -1.26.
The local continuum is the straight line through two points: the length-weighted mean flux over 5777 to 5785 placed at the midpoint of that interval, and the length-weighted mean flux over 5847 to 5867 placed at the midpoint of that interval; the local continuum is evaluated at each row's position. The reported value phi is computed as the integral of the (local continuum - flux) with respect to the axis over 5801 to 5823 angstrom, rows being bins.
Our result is -7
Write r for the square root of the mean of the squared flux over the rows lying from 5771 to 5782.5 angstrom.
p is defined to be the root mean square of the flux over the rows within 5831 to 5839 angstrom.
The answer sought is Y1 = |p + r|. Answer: 10.5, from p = 5.62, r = 4.9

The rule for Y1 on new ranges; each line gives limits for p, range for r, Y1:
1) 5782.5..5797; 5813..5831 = 10.5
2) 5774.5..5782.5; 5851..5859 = 9.7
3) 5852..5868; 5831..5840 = 10.3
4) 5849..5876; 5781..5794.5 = 9.8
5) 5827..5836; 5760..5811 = 10.5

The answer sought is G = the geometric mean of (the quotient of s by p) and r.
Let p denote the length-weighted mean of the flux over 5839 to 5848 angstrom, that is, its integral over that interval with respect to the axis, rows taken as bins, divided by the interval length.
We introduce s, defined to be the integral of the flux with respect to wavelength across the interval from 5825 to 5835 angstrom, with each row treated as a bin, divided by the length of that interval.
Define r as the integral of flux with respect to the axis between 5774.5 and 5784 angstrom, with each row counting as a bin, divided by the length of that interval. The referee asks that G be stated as 2.26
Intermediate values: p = 5.1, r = 4.8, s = 5.49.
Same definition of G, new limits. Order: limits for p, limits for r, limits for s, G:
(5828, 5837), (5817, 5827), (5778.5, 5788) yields 2.17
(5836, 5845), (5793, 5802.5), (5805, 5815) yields 2.09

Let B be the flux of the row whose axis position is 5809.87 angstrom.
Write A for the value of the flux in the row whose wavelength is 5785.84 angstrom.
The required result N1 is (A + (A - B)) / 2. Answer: 2.4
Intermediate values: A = 4.806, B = 4.819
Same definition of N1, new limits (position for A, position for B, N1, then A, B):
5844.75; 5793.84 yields 2.5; 4.976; 5.012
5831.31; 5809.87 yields 2.5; 4.948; 4.819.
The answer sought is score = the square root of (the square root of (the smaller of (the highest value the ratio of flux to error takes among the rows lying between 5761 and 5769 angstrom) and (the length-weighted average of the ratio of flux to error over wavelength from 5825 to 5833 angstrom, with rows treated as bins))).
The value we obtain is 1.94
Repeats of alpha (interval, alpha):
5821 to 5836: 5.54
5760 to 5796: 4.94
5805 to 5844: 5.35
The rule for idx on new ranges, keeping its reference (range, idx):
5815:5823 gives -0.94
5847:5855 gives -1.59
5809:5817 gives -1.31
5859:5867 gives -0.71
